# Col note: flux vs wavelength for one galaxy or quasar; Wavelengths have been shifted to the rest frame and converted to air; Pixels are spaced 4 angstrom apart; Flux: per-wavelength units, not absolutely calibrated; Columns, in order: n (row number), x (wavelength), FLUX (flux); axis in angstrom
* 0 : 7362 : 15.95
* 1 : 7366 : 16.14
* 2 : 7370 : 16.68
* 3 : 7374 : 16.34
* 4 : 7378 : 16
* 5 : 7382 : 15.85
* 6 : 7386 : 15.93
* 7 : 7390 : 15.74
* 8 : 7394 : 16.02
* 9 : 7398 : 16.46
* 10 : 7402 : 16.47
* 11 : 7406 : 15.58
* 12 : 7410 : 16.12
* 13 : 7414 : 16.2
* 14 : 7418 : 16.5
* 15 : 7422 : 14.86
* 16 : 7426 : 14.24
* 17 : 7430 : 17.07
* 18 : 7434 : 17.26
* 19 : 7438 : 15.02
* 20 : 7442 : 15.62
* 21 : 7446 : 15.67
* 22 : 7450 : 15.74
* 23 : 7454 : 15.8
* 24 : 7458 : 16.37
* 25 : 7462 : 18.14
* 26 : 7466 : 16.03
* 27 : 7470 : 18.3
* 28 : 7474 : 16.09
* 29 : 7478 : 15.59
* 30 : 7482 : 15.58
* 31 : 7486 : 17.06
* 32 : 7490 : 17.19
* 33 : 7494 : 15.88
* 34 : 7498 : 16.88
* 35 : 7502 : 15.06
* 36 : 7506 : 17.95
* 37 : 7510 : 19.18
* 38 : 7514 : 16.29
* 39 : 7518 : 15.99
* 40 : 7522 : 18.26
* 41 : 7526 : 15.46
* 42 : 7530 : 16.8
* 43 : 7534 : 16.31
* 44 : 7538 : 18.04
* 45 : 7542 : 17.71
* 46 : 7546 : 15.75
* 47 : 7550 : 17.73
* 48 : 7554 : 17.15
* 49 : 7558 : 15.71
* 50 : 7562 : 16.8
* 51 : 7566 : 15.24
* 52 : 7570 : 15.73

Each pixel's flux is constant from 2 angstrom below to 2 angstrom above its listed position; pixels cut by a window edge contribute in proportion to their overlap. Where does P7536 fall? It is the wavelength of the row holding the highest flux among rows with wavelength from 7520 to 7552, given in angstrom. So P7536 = 7522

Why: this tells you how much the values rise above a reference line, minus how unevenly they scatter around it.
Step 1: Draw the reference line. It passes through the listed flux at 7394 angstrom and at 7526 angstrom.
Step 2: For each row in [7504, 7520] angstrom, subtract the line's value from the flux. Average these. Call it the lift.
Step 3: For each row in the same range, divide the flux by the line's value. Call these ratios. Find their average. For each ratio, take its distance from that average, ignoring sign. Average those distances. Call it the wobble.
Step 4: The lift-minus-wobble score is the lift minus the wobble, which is 1.8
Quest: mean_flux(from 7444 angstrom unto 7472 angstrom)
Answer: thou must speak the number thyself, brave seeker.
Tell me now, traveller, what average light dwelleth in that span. 16.6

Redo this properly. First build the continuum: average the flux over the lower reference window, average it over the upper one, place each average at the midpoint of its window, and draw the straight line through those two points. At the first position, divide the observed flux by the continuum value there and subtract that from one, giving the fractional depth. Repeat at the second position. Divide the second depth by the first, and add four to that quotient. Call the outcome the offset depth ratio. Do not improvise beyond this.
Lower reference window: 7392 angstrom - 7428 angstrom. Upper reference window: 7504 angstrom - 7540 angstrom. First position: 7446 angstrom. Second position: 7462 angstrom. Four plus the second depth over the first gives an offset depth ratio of 1.1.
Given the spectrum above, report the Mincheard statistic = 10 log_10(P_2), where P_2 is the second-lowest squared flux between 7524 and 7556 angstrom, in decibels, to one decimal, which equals 23.9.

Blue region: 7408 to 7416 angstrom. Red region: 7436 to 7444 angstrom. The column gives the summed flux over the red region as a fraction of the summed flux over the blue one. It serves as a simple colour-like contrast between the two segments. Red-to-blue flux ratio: 0.948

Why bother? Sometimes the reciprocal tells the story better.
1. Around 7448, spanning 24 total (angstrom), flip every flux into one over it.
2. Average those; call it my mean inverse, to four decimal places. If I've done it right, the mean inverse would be 0.0637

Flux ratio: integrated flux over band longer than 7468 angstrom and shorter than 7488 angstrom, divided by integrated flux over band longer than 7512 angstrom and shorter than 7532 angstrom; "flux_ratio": 0.998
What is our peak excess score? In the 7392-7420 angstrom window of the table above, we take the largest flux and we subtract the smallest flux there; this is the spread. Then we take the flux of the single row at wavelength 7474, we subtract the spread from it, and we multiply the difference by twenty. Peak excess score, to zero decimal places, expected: 303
